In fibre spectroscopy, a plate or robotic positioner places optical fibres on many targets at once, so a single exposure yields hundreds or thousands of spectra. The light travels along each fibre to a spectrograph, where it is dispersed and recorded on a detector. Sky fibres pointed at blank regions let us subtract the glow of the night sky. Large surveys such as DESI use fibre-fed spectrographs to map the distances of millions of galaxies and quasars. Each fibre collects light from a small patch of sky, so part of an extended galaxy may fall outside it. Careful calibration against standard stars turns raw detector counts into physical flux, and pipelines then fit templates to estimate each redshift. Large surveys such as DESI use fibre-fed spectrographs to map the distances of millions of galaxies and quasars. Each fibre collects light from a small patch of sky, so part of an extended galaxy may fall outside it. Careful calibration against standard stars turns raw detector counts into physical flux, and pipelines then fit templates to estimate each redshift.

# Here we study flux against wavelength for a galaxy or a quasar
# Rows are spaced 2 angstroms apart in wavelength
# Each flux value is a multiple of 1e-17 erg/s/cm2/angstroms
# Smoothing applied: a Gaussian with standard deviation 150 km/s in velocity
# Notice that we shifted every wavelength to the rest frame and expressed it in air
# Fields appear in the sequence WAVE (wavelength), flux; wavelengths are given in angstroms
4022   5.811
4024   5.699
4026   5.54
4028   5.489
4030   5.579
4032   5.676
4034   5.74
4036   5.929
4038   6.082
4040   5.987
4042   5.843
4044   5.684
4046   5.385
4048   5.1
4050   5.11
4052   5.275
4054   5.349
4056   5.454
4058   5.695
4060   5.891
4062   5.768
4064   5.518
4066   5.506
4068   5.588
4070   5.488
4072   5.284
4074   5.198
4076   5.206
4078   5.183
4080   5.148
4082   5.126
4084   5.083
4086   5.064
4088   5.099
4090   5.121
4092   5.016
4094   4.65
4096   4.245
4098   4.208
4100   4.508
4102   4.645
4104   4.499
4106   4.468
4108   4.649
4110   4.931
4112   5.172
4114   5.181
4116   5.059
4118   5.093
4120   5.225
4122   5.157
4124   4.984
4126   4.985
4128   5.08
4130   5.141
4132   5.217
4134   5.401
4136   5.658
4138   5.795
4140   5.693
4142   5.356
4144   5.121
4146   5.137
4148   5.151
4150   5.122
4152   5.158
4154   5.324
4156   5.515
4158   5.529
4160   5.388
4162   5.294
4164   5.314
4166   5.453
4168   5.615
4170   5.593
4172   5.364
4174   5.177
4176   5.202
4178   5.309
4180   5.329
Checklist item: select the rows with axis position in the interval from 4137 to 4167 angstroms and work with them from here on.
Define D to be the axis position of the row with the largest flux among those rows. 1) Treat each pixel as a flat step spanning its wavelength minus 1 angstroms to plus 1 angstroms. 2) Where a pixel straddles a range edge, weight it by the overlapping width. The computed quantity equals 4138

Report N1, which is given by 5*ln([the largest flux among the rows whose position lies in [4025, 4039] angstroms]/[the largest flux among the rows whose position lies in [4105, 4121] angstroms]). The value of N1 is 0.76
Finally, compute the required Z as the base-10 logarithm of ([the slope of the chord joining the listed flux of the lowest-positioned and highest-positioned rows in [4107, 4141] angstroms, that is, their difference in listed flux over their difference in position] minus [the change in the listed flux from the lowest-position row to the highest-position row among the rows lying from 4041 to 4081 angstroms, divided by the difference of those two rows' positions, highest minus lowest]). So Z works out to -1.3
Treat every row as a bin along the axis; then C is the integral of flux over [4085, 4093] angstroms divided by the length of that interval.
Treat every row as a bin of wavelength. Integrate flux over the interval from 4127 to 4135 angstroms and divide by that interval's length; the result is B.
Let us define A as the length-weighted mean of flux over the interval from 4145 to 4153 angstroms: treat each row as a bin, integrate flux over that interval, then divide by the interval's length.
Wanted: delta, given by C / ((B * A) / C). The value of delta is 0.96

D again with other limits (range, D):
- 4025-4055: 4038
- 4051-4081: 4060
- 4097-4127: 4120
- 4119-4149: 4138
